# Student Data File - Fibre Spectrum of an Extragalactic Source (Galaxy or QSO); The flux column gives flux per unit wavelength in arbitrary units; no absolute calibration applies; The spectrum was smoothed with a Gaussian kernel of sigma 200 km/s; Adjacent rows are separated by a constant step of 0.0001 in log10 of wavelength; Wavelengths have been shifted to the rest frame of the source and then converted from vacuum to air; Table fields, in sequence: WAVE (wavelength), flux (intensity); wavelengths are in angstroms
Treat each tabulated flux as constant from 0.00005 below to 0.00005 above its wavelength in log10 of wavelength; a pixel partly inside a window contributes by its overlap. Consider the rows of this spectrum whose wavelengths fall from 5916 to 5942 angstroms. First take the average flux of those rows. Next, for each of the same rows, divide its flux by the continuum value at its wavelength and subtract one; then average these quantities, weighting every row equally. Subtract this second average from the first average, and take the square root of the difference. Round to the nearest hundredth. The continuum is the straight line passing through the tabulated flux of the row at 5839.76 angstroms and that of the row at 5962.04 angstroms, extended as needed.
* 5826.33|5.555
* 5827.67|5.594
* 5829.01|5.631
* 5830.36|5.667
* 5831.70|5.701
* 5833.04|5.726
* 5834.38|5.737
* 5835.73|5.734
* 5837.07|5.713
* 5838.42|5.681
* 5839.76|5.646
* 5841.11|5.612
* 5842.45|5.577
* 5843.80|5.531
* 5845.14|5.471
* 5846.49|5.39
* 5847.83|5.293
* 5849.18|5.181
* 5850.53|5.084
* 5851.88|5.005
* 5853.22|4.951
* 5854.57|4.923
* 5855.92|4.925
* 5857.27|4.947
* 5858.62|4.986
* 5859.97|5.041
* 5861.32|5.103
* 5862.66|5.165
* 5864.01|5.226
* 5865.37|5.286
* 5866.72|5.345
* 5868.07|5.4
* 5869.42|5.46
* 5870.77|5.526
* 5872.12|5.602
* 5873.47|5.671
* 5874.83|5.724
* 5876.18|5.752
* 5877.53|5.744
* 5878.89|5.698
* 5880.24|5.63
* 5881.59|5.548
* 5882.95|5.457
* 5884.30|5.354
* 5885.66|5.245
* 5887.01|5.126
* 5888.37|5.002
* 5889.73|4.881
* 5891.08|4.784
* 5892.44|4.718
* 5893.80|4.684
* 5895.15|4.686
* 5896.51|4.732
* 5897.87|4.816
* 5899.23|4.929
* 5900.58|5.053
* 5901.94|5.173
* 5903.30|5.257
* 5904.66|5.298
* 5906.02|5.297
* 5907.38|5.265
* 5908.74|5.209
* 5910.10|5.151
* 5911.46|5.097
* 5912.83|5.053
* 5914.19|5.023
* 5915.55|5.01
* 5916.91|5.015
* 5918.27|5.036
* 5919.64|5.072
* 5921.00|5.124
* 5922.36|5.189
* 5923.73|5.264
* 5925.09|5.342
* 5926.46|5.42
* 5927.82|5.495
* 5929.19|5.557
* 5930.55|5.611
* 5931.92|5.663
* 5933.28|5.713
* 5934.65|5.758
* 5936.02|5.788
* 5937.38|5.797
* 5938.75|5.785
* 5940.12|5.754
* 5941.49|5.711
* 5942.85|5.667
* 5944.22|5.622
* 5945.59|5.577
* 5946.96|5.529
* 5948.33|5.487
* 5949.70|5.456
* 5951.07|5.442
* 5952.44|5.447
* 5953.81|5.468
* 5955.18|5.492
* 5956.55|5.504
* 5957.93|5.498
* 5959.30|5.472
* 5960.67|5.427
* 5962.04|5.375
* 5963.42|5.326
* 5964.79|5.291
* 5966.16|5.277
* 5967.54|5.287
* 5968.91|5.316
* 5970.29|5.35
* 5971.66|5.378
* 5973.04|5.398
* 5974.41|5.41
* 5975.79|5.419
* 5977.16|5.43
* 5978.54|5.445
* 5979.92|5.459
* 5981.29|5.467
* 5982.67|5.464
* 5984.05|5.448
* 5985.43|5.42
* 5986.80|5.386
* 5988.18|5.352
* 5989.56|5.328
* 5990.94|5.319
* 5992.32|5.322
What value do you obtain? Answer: 2.34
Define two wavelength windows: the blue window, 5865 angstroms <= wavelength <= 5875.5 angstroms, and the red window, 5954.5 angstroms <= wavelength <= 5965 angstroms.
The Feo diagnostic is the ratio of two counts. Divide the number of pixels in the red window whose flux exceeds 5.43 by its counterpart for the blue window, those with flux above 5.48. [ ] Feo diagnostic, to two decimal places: 1.00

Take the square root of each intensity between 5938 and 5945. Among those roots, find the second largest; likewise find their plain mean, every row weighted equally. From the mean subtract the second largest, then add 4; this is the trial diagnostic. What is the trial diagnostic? 3.990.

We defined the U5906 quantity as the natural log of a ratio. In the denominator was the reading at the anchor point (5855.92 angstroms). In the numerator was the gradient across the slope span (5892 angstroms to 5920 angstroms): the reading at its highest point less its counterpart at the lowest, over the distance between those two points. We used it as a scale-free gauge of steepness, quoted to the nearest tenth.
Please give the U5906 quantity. -5.9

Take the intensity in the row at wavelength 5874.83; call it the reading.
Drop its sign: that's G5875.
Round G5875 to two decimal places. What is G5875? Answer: 5.72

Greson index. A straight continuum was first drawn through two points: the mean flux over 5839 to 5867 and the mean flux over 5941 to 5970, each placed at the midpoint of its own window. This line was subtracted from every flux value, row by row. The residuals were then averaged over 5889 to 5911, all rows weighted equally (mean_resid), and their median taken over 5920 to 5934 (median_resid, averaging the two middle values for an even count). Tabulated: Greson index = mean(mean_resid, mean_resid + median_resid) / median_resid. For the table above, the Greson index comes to -5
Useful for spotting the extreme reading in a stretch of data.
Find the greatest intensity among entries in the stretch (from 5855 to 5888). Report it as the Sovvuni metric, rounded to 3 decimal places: 5.752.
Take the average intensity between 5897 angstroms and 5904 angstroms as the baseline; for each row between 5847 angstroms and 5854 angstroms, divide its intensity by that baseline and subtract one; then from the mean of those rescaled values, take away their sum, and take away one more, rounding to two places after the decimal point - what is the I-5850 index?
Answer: -1.05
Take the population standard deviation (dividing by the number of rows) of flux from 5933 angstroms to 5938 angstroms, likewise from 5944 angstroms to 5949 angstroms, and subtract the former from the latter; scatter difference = 0.02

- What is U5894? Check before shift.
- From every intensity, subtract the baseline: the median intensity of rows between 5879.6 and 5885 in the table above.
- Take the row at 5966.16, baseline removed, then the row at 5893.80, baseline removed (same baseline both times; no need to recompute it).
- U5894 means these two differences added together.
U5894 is -1.0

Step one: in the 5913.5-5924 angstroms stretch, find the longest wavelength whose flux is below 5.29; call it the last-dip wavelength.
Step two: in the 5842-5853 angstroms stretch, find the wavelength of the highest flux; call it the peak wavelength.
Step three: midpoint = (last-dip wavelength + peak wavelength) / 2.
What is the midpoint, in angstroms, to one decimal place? 5883.1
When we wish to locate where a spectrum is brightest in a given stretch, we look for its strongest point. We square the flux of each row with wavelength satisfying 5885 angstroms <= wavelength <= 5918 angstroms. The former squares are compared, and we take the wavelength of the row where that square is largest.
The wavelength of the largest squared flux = 5904.66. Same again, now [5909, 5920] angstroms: 5910.10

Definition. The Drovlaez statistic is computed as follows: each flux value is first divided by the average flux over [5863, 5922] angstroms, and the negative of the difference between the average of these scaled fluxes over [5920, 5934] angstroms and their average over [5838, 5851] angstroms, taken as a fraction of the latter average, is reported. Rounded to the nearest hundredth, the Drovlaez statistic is 0.00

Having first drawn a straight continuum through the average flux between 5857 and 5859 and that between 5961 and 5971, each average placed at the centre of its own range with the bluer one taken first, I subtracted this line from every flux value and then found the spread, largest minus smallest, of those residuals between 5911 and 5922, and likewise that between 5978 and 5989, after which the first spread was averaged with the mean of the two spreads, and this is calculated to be 0.11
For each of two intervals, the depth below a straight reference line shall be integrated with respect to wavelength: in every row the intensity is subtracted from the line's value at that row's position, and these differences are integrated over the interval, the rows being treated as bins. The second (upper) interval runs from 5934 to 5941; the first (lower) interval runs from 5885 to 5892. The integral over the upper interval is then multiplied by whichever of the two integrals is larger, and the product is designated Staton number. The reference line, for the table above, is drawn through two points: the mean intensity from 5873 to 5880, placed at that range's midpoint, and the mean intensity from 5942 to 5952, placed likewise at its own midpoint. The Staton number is -7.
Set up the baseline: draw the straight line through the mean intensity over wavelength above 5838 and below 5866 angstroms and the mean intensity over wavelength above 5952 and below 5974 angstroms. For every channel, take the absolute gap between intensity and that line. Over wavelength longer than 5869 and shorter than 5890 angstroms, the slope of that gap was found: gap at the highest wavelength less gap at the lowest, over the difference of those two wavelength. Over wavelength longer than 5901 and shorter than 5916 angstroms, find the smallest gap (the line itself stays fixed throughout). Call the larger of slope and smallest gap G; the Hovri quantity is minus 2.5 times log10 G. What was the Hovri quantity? 5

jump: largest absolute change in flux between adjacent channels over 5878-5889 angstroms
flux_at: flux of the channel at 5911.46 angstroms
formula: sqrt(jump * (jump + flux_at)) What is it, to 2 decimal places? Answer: 0.80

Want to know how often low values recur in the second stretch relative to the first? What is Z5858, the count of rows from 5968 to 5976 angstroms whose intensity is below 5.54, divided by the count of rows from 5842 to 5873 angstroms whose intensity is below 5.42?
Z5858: 0.35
